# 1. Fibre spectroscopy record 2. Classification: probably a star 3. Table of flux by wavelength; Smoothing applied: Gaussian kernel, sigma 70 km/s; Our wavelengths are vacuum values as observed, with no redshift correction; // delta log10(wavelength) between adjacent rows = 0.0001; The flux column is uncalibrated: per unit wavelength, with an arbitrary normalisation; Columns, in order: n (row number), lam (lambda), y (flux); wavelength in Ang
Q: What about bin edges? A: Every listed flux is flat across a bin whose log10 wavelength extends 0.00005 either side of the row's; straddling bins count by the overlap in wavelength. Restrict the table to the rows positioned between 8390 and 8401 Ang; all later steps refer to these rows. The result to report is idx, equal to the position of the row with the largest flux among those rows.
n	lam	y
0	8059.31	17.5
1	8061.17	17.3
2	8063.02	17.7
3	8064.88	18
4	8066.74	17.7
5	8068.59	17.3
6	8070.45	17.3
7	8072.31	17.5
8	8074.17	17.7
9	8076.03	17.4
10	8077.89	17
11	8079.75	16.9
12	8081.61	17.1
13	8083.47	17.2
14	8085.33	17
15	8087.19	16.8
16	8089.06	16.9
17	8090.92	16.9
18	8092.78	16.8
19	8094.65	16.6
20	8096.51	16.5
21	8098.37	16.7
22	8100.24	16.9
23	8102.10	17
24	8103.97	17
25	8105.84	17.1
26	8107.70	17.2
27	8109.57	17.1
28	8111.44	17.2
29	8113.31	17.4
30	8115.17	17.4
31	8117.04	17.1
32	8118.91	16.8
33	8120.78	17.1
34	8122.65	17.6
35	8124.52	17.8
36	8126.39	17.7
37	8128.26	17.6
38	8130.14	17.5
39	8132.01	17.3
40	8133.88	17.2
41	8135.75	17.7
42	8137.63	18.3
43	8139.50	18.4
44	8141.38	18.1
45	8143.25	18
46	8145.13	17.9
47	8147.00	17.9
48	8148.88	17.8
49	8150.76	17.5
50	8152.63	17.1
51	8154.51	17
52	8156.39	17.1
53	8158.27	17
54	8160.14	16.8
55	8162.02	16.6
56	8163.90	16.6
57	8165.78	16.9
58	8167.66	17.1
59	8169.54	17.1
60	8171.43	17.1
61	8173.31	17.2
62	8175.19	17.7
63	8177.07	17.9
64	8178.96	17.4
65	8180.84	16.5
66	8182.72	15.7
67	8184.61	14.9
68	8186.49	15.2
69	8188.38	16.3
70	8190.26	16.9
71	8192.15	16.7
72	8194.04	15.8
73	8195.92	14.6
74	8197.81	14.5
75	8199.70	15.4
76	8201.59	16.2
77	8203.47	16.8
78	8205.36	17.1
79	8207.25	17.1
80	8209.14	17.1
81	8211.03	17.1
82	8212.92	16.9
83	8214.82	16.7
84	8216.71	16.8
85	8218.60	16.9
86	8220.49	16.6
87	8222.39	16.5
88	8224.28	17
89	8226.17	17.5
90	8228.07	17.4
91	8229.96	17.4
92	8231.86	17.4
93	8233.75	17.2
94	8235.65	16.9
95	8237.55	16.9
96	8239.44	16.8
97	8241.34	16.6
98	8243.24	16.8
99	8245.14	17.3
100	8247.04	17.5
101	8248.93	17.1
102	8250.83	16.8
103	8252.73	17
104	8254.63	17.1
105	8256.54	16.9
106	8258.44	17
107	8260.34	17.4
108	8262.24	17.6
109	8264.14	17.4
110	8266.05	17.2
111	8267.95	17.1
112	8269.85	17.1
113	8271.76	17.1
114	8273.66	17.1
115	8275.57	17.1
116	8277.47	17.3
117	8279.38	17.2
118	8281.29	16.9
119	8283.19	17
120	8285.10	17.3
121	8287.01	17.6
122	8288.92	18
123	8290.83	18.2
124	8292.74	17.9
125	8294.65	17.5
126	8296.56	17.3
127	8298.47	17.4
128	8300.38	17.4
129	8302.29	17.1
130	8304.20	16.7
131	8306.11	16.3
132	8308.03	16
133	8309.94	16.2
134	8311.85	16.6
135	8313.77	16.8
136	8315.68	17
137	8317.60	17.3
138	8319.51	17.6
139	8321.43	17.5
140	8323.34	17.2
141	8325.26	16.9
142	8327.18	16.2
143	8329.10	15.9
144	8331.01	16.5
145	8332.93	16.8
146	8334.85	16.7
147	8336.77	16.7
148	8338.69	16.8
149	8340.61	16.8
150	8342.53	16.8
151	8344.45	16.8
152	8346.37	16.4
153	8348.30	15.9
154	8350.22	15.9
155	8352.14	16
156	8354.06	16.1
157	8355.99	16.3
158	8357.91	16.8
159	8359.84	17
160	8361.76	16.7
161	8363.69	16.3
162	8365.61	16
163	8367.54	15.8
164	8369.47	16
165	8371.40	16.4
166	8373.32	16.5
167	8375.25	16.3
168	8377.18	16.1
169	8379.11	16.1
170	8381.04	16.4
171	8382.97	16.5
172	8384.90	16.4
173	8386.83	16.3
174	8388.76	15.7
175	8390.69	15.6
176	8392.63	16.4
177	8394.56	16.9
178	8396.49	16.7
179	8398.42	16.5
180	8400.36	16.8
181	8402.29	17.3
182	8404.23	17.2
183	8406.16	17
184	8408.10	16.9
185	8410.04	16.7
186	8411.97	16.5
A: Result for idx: 8394.56 Ang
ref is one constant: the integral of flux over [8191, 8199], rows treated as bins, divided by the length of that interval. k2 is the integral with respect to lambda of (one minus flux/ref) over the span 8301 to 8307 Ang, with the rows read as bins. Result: -0.5 Ang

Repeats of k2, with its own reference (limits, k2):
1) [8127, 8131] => -0.6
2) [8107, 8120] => -1.5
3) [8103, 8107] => -0.4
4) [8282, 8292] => -1.4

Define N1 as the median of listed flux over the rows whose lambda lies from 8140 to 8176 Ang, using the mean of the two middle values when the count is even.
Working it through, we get 17.1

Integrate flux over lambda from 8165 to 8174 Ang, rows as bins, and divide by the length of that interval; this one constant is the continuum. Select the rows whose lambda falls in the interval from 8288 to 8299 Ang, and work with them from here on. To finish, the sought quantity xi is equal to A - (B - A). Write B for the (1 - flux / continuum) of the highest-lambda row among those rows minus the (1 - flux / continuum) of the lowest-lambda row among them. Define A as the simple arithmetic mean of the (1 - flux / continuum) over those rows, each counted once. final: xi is -0.11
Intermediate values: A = -0.04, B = 0.04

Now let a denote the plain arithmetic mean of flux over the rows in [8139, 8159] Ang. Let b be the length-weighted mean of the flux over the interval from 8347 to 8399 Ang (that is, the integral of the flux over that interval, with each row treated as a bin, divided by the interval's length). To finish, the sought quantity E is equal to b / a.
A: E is 0.92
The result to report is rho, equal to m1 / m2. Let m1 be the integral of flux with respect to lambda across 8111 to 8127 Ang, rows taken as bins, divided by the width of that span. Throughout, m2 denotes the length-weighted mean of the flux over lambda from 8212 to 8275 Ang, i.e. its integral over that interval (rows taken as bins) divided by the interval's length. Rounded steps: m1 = 17.3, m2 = 17.1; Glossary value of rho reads 1.02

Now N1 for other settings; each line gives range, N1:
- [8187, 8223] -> 16.7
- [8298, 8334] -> 16.8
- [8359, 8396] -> 16.3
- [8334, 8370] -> 16.4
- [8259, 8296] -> 17.3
